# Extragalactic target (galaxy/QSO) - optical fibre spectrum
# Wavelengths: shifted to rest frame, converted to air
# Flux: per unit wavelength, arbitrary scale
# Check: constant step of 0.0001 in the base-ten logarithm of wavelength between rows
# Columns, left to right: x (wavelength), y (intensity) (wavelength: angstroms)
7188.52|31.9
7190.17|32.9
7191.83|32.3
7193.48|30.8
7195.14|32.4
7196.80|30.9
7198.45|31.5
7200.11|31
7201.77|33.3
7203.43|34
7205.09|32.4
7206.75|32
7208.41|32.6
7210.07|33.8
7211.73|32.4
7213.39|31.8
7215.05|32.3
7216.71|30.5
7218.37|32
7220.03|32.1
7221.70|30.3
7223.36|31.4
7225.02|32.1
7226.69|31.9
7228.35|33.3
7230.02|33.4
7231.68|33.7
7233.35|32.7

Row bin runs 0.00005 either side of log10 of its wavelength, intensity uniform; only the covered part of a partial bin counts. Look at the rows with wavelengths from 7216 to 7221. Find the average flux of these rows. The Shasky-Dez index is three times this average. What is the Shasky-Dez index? 95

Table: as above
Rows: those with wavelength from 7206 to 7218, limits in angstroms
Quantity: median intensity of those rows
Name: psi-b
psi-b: 32.3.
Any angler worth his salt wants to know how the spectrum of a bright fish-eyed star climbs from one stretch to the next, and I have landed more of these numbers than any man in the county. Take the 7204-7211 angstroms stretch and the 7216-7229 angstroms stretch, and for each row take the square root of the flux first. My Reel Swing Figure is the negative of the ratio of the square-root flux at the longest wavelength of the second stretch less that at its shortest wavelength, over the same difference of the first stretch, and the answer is -2.0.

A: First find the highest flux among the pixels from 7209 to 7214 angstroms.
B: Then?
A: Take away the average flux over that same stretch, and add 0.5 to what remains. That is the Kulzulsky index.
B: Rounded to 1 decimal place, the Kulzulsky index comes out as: 1.6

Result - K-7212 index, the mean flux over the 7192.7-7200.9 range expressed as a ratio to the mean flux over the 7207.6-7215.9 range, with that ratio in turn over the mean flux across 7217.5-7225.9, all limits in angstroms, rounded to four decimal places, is 0.0304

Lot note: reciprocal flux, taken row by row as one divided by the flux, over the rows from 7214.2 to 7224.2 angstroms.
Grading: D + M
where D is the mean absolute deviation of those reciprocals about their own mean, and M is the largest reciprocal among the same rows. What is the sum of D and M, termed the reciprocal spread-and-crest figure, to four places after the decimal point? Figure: 0.0337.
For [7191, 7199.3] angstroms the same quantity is 0.0331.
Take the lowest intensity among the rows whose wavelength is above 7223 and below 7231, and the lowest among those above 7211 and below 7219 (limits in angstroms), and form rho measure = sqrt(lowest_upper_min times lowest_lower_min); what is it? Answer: 30.9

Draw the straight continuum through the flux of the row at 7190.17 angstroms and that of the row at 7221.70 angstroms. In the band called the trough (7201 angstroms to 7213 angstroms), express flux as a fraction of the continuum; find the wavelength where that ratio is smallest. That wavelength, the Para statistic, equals 7206.75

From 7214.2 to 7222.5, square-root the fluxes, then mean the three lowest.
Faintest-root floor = 5.56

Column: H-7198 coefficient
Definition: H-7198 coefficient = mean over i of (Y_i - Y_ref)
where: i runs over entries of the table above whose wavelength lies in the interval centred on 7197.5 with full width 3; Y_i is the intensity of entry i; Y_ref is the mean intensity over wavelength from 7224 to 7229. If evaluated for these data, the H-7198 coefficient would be -1.2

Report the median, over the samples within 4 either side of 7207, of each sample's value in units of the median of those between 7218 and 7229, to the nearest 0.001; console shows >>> 1.019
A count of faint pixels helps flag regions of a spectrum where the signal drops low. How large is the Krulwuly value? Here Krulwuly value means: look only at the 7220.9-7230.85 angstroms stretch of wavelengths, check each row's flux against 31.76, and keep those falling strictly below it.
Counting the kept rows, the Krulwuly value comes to 2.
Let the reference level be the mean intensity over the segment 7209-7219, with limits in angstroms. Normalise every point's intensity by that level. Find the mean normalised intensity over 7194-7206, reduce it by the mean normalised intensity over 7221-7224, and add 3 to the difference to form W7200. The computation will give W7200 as 3.04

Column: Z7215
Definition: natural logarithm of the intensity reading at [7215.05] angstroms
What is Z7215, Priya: 3.48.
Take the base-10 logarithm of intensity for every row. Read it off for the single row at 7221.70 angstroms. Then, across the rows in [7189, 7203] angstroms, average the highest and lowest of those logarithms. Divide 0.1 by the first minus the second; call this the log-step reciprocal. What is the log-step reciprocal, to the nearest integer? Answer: -4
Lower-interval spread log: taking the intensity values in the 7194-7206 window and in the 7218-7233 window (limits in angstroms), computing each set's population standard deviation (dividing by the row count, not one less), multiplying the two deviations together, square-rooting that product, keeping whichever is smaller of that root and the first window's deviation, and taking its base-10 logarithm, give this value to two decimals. 0.02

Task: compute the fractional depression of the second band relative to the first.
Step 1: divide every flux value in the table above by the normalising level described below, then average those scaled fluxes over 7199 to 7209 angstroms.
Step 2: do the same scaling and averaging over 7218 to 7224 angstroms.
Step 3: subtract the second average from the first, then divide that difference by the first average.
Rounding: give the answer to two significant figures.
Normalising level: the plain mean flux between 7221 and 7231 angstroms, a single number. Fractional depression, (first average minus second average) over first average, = 0.034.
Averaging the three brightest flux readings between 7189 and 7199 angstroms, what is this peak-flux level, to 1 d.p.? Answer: 32.5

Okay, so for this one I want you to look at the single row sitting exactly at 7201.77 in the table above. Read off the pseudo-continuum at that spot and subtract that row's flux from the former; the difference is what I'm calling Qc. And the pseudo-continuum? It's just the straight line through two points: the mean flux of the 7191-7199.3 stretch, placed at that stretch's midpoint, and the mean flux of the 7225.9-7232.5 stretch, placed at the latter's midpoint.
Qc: -1.4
